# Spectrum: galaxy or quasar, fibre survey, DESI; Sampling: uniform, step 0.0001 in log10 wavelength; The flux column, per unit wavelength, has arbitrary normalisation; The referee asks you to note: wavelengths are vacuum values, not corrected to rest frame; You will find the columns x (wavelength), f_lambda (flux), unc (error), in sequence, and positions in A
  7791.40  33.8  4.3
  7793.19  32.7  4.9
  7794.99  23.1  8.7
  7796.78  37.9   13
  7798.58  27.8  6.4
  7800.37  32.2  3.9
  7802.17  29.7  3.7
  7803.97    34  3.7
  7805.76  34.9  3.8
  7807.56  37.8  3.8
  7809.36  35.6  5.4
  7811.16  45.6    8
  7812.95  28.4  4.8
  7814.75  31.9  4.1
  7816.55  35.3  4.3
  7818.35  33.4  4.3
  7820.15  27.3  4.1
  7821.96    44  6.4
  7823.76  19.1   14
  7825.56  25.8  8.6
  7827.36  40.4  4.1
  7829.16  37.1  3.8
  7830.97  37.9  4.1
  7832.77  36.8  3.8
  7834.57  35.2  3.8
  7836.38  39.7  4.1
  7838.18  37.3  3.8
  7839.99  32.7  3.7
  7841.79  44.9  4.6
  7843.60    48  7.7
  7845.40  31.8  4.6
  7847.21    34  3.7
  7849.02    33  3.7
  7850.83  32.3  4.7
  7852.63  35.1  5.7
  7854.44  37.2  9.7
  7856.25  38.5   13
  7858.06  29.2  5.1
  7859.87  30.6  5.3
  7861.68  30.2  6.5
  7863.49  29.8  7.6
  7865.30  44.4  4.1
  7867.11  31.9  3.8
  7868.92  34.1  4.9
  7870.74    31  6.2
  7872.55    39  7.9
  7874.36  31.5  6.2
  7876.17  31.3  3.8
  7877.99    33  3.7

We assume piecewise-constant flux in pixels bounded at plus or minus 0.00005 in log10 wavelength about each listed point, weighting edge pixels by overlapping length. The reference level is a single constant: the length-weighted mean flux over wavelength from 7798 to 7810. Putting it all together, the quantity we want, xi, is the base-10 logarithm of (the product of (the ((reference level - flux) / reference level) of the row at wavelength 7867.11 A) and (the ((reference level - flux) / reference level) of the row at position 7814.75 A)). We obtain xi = -2.8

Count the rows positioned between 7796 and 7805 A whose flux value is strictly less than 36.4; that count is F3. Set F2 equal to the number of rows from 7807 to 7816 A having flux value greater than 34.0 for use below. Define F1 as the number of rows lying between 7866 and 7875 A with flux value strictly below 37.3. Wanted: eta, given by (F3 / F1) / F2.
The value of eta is 0.33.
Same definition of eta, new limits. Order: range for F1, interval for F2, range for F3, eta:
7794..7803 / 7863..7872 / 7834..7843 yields 0.25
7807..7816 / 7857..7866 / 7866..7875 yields 1.33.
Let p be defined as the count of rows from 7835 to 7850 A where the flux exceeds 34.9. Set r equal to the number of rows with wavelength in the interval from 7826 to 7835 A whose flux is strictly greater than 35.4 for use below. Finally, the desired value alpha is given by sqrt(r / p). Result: 1.0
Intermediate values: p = 4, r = 4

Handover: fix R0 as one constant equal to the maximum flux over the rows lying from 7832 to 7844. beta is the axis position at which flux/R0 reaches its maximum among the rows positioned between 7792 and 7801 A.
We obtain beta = 7796.78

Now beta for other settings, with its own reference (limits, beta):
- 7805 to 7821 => 7811.16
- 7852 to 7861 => 7856.25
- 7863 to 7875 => 7865.30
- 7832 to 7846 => 7843.60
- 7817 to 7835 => 7821.96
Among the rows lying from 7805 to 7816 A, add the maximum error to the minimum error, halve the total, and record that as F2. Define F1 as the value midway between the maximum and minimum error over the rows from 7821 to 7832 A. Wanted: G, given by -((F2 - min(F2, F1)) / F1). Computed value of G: 0.00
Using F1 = 9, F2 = 5.90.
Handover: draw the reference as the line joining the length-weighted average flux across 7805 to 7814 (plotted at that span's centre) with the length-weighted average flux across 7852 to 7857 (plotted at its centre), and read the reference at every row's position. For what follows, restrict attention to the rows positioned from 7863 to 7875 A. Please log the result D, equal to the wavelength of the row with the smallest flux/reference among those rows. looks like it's 7863.49 A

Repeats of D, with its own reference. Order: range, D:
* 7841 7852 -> 7845.40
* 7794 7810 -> 7794.99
